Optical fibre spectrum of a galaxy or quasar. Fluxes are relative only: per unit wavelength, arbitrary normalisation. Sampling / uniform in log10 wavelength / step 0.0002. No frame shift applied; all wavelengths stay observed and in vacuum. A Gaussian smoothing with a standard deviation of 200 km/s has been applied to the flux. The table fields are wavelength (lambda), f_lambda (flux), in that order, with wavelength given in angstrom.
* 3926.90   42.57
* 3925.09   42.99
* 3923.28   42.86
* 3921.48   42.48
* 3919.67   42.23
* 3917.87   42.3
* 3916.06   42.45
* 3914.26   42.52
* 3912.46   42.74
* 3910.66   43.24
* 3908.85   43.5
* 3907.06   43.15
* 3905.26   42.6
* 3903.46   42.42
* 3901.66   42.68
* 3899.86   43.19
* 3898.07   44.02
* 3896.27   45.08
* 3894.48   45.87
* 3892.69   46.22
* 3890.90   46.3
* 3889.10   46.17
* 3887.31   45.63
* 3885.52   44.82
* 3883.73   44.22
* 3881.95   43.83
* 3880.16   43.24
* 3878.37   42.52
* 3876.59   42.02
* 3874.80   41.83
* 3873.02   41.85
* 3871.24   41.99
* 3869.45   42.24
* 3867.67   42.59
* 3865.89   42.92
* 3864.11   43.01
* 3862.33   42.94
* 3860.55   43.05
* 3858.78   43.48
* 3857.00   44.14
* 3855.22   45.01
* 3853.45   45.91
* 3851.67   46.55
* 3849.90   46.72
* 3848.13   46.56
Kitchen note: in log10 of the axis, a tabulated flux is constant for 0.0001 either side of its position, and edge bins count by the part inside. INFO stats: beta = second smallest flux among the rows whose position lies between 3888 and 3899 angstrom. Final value 45.08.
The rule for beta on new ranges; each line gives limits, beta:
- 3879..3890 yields 43.83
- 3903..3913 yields 42.6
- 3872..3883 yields 41.85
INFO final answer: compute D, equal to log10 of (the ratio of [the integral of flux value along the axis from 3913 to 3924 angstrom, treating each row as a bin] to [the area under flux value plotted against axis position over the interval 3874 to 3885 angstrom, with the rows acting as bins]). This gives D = -0.01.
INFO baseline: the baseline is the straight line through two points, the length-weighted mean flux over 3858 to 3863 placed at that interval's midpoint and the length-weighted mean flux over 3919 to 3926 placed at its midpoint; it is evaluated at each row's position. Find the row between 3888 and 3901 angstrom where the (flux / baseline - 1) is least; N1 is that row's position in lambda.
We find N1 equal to 3899.86 angstrom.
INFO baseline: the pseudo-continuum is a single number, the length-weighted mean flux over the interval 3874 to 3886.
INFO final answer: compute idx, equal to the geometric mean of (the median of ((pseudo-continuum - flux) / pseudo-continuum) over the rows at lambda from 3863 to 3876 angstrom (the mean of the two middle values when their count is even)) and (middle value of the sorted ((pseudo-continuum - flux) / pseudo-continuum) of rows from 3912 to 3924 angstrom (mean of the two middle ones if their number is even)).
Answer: 0.0186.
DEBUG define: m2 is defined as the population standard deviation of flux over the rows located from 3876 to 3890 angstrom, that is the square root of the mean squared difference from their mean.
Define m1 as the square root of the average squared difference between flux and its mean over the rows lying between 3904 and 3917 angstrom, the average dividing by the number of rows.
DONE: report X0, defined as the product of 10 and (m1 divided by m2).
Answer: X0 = 3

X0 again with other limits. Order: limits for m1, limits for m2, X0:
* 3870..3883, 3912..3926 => 29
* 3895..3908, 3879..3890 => 9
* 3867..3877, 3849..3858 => 3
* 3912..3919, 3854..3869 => 2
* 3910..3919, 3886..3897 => 8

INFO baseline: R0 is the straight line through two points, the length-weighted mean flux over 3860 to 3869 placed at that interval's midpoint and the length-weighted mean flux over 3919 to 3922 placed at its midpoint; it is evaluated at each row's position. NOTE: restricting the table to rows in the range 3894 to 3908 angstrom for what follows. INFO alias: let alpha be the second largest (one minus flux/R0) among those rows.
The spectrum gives 0.00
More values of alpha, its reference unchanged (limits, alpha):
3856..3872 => 0.01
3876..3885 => 0.00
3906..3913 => -0.02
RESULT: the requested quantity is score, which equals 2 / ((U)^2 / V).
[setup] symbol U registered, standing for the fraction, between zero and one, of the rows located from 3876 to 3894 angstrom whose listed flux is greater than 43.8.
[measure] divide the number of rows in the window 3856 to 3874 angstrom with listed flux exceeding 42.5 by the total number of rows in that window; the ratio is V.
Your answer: 3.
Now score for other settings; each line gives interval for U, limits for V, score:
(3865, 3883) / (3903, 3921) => 120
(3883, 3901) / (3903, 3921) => 1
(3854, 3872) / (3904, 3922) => 30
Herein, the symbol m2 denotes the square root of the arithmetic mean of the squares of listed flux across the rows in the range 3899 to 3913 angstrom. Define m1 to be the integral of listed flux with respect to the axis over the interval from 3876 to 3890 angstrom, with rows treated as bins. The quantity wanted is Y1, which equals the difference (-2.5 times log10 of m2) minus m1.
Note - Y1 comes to -622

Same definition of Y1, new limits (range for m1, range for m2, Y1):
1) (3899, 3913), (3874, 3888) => -605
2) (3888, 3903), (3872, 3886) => -677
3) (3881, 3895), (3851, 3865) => -639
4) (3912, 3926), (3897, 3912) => -600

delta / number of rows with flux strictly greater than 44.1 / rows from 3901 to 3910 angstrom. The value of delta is 0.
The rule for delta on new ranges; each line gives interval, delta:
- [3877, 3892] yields 5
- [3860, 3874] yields 0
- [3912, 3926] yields 0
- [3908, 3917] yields 0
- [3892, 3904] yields 3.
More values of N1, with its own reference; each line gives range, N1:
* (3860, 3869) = 3867.67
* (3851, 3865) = 3862.33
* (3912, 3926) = 3919.67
